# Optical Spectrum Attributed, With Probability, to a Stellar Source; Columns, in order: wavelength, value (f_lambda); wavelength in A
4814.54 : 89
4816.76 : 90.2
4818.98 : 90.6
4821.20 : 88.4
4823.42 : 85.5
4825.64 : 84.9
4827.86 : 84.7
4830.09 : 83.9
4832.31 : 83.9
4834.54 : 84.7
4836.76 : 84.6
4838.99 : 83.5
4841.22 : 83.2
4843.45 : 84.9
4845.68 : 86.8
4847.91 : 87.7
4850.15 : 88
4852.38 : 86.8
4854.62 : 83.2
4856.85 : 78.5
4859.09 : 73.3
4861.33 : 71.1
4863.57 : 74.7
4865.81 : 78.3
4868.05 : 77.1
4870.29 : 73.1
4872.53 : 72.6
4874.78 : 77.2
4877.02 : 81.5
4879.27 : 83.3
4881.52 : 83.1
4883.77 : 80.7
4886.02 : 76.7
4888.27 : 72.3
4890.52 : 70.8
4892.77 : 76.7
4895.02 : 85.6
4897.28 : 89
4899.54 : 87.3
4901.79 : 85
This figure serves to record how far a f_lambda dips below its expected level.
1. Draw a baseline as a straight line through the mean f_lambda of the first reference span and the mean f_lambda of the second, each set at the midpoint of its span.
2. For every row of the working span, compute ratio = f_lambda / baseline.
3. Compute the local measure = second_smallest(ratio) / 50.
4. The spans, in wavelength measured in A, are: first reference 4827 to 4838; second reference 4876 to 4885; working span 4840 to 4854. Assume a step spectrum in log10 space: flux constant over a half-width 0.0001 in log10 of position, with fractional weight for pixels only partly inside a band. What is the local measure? 0.0203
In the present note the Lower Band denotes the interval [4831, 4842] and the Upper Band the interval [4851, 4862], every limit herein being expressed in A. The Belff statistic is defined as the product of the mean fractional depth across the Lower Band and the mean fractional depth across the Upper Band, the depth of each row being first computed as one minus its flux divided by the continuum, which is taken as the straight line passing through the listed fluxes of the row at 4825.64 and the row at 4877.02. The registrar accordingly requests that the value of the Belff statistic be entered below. 0.0001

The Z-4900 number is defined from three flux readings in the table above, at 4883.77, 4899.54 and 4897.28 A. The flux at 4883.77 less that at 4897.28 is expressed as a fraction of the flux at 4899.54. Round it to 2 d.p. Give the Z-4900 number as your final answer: -0.10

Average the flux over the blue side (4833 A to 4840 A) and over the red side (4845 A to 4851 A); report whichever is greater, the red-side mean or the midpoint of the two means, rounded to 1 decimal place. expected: 87.5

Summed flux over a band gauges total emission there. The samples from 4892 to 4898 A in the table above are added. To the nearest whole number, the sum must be 251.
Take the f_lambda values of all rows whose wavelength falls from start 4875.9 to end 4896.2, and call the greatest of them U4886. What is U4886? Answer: 85.6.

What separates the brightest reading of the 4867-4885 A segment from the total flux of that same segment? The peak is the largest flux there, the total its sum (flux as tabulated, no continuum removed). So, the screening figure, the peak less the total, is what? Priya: -545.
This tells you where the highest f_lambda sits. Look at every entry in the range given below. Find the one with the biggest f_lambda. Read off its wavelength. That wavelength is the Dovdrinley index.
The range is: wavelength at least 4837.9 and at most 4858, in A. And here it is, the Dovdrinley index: 4850.15 A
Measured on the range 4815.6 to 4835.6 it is 4818.98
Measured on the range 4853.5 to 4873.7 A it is 4854.62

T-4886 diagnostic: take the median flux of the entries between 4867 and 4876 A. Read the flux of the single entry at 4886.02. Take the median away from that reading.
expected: 2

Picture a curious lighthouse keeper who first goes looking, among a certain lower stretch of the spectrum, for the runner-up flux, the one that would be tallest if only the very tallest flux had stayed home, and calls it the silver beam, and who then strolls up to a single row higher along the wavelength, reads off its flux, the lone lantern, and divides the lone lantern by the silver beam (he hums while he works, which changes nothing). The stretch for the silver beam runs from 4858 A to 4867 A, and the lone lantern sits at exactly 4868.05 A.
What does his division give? 1.03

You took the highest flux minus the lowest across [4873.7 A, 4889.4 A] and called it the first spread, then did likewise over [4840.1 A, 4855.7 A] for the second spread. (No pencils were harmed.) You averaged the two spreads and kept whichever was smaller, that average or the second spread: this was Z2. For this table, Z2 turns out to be 4.8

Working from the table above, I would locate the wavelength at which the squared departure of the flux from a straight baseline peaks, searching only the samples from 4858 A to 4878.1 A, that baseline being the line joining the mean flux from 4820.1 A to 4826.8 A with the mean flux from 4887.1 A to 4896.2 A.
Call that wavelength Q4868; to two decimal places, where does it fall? 4861.33 A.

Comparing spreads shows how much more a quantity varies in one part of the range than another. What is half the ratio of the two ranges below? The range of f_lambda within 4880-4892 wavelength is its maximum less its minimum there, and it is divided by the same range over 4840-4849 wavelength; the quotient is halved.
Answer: 1.4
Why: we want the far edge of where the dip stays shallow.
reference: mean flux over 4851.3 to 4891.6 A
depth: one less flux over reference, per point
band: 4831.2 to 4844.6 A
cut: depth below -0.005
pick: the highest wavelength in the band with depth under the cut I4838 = 4843.45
